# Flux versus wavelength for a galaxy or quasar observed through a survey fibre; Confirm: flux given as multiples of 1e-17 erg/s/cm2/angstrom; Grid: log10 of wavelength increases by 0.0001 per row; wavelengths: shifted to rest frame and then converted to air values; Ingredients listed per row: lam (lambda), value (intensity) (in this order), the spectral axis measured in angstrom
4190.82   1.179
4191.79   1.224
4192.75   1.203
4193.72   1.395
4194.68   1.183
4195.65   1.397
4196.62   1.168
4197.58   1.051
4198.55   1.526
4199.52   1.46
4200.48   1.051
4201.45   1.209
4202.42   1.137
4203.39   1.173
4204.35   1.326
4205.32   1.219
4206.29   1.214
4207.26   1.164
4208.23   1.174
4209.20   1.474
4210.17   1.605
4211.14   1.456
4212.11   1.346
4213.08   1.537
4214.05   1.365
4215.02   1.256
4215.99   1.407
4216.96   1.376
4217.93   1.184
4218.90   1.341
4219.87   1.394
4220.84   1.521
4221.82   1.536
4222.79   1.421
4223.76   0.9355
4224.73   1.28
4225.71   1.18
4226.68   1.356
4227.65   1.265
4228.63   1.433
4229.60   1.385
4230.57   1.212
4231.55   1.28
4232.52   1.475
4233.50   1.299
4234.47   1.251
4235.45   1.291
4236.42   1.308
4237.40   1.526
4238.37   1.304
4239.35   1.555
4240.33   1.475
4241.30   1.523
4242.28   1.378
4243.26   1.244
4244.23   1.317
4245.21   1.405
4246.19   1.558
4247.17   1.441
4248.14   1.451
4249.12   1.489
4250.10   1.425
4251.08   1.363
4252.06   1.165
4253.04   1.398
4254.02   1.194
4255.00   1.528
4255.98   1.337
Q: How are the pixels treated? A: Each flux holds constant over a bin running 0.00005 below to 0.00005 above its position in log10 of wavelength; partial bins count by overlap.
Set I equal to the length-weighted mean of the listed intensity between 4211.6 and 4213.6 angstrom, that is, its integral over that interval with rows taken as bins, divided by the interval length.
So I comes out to 1.44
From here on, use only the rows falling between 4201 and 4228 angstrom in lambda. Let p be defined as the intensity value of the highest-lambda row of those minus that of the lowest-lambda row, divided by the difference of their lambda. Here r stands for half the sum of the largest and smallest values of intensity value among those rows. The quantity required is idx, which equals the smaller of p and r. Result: 0.00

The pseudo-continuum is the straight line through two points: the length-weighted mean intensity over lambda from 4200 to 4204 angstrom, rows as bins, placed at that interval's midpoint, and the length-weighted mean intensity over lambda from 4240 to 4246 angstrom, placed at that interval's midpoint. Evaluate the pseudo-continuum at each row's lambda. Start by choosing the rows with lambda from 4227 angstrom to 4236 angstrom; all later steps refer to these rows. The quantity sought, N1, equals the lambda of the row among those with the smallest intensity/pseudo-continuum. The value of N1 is 4230.57 angstrom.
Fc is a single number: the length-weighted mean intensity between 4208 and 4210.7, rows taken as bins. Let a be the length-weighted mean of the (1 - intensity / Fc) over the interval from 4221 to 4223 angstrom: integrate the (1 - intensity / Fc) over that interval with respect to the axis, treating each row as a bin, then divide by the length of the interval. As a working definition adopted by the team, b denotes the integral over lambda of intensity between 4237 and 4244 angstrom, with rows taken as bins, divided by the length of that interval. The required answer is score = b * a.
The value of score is -0.05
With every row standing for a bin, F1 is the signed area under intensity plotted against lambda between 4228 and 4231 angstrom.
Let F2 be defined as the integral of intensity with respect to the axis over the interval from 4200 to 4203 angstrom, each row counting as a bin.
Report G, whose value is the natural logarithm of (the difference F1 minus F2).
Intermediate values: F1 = 4.03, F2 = 3.40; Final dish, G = -0.5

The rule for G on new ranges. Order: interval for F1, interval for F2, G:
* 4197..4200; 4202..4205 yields -1.0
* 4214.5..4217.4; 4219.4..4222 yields -2.6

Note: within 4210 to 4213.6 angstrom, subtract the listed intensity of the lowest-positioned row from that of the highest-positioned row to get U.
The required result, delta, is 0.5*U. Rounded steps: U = -0.1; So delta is -0.03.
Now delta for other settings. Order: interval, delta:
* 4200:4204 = 0.06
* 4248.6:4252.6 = -0.16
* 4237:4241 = -0.03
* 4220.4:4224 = -0.29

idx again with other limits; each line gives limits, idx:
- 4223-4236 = 0.03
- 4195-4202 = -0.03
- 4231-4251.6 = 0.00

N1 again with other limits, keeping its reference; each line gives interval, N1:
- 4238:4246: 4243.26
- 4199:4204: 4200.48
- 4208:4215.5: 4208.23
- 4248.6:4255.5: 4252.06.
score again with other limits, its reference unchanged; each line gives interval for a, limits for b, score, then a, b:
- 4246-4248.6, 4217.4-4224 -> -0.03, -0.02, 1.35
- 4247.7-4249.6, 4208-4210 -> -0.03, -0.02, 1.39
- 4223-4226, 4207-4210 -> 0.26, 0.20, 1.31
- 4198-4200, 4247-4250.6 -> -0.04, -0.03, 1.45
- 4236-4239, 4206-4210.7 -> 0.05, 0.04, 1.33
